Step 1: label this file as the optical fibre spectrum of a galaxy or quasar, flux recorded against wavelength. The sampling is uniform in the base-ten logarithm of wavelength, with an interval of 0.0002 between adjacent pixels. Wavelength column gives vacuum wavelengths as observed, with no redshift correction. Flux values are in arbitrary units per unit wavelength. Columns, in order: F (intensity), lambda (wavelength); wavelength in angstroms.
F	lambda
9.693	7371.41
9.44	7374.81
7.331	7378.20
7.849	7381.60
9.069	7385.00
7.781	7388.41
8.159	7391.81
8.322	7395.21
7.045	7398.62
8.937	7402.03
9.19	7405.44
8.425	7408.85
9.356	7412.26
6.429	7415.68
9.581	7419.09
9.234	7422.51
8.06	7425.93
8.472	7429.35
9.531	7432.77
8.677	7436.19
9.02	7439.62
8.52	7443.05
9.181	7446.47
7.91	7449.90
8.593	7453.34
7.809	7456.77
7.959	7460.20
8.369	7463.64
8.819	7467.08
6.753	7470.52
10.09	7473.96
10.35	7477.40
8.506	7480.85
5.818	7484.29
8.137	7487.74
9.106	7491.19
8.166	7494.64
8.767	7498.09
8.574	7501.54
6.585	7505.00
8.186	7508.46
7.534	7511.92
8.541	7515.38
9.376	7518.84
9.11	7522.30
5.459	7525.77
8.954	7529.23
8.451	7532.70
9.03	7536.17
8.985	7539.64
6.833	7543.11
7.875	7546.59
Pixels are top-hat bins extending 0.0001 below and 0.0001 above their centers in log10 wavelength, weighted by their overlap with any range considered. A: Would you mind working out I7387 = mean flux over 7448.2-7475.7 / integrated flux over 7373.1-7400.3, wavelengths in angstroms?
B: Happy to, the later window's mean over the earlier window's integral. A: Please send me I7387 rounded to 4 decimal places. 0.0375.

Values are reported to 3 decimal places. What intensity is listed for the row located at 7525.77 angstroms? 5.459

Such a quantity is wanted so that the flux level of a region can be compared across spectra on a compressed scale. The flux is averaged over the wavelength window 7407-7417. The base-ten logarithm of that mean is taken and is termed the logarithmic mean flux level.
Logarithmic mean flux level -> 0.91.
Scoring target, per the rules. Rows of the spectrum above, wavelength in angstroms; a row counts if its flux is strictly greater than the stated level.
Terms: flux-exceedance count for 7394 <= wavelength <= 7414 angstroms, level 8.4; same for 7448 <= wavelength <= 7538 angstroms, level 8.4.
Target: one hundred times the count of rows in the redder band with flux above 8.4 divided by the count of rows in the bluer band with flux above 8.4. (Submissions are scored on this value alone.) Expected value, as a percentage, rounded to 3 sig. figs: 350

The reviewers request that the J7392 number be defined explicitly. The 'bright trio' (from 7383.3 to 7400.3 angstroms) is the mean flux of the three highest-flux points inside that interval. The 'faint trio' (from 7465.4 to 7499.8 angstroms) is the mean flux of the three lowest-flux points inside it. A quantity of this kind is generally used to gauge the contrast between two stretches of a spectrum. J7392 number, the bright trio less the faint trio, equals 1.61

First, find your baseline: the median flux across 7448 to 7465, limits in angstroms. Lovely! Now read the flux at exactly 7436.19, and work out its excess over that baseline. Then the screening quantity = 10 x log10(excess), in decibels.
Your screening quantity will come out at -1.4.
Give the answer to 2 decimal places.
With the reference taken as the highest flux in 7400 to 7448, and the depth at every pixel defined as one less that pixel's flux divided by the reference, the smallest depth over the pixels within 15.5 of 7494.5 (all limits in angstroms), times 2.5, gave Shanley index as 0.12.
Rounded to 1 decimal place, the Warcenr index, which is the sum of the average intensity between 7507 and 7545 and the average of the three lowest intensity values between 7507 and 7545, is 14.8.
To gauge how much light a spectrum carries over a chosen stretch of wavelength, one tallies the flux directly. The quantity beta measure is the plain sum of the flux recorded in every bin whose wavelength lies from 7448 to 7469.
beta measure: 49.5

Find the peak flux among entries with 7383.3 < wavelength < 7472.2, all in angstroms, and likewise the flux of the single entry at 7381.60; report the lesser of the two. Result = 7.8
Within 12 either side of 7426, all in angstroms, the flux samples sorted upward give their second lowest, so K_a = 8.06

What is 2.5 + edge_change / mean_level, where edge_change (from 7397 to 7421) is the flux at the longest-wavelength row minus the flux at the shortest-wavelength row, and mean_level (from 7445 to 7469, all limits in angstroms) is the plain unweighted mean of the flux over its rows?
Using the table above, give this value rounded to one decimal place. 2.8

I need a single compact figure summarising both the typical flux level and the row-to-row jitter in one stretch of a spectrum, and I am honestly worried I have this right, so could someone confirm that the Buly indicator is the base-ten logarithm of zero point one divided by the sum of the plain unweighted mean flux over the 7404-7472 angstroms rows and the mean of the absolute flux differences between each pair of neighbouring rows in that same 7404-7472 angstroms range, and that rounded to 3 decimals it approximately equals -1.977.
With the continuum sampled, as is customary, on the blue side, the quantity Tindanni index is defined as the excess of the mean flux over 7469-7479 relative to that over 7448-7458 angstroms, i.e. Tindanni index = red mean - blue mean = 1.0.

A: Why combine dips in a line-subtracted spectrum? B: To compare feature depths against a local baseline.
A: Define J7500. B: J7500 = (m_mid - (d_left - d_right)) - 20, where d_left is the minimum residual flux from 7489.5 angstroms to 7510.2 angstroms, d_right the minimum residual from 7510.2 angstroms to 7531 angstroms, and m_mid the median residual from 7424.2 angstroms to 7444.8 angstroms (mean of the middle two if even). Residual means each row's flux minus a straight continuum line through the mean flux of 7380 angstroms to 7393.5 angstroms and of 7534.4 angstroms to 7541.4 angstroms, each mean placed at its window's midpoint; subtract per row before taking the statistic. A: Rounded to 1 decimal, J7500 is -21.1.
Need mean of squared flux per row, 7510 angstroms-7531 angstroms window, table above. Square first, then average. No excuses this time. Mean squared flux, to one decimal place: 68.4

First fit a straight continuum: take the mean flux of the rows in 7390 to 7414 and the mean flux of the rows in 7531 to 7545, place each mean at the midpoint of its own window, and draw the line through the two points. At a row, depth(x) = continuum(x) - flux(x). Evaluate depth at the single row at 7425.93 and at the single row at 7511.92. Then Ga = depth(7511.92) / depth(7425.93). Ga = 2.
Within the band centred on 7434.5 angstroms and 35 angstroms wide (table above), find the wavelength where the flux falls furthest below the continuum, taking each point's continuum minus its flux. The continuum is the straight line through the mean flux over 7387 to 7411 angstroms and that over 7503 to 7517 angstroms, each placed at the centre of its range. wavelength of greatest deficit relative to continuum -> 7449.90 angstroms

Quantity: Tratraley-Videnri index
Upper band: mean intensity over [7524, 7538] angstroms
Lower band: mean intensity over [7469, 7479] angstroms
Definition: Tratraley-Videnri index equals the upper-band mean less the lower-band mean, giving -1.1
